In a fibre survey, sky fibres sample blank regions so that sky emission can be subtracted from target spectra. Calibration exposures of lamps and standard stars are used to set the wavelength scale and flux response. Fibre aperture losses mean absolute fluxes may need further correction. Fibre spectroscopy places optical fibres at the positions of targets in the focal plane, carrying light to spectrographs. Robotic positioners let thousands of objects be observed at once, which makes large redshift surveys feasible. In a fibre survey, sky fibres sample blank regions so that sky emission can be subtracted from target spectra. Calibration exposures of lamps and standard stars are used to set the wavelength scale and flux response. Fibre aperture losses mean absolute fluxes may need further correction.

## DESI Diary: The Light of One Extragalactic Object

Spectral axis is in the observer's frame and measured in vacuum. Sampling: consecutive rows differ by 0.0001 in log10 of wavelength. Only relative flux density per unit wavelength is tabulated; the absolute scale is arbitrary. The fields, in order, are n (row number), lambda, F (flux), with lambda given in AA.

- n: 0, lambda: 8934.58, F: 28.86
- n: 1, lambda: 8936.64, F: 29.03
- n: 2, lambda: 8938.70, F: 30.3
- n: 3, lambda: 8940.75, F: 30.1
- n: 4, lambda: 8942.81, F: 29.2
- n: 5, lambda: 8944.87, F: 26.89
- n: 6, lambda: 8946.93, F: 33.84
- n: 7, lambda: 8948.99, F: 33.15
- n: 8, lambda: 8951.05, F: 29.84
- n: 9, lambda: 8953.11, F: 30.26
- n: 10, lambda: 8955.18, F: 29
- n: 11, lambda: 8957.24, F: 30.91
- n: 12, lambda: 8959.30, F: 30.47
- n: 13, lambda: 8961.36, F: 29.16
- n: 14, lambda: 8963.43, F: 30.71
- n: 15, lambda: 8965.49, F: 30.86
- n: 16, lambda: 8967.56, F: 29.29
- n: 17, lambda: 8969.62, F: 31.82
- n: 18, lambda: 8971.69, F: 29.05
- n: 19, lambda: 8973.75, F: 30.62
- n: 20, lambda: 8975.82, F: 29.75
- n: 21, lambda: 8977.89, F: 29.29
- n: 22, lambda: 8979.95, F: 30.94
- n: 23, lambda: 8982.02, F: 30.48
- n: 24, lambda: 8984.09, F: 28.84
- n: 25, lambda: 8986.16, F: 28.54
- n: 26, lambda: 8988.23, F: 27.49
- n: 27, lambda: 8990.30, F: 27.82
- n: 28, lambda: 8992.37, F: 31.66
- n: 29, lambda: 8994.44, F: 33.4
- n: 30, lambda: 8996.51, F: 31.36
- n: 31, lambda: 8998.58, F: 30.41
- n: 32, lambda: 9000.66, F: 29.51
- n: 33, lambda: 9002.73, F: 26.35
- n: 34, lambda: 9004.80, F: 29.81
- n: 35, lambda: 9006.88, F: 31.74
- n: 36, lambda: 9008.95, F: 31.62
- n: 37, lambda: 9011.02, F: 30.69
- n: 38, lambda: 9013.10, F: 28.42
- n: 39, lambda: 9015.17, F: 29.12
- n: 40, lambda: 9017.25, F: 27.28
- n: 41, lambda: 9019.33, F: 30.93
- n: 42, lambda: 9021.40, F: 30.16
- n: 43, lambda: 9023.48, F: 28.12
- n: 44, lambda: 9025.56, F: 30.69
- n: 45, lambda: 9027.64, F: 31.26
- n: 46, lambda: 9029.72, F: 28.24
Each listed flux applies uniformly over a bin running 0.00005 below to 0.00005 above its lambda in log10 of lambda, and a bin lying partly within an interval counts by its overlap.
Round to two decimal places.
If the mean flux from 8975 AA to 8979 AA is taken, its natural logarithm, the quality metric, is 3.39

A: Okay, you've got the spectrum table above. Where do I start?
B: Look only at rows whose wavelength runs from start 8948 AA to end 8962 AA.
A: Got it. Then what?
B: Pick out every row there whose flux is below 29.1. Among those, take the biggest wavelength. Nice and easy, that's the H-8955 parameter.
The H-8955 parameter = 8955.18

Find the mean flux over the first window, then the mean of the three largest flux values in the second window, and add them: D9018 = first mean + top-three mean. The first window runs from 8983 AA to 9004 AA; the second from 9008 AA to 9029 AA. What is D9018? 60.8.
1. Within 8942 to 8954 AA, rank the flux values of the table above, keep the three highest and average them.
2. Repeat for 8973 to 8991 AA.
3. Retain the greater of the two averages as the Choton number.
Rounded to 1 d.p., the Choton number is 32.4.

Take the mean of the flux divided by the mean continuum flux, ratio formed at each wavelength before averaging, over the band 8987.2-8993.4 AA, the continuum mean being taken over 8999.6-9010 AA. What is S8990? 0.97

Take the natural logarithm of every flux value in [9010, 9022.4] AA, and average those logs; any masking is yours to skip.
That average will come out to 3.38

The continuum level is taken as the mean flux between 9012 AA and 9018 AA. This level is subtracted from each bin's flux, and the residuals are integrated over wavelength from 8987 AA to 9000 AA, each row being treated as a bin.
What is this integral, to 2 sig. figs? 26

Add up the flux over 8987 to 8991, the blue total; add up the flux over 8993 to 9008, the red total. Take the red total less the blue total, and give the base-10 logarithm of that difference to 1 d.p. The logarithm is 2.2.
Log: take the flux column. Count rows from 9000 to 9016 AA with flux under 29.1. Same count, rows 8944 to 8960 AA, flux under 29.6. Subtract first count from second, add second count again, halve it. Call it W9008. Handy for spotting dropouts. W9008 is 1.0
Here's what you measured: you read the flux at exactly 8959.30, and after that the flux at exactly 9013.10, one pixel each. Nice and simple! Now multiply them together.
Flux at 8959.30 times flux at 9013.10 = 866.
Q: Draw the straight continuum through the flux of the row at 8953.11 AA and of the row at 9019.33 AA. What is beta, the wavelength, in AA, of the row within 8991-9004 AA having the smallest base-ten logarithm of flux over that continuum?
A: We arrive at 9002.73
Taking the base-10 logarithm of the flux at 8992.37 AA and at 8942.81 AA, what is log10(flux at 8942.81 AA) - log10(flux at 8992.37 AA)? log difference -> -0.035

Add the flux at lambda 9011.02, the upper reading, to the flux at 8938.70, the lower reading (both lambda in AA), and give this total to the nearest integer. 61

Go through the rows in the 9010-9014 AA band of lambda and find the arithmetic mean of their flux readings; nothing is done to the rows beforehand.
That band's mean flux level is 29.6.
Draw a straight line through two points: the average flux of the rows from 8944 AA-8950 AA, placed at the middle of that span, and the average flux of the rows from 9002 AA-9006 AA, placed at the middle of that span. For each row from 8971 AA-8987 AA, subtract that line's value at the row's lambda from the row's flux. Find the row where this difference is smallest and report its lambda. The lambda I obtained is 8971.69 AA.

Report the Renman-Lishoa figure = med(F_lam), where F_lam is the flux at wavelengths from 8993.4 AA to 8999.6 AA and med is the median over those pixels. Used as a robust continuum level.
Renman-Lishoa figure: 31.4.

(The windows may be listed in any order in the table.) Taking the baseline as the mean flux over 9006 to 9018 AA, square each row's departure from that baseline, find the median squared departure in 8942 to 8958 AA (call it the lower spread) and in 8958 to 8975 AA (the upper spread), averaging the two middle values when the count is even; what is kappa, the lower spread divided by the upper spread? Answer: 1.5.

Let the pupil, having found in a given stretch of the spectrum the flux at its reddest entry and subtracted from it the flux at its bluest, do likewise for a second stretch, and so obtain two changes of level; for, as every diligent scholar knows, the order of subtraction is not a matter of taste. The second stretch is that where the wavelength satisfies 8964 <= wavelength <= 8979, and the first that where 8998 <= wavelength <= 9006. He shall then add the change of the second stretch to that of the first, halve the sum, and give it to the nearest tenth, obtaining -1.1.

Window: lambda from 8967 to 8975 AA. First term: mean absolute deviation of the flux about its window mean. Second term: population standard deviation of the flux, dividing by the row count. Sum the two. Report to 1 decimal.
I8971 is 2.1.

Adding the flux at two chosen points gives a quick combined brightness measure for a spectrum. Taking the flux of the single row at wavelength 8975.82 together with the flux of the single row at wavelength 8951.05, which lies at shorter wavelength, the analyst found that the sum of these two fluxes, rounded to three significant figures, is 59.6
